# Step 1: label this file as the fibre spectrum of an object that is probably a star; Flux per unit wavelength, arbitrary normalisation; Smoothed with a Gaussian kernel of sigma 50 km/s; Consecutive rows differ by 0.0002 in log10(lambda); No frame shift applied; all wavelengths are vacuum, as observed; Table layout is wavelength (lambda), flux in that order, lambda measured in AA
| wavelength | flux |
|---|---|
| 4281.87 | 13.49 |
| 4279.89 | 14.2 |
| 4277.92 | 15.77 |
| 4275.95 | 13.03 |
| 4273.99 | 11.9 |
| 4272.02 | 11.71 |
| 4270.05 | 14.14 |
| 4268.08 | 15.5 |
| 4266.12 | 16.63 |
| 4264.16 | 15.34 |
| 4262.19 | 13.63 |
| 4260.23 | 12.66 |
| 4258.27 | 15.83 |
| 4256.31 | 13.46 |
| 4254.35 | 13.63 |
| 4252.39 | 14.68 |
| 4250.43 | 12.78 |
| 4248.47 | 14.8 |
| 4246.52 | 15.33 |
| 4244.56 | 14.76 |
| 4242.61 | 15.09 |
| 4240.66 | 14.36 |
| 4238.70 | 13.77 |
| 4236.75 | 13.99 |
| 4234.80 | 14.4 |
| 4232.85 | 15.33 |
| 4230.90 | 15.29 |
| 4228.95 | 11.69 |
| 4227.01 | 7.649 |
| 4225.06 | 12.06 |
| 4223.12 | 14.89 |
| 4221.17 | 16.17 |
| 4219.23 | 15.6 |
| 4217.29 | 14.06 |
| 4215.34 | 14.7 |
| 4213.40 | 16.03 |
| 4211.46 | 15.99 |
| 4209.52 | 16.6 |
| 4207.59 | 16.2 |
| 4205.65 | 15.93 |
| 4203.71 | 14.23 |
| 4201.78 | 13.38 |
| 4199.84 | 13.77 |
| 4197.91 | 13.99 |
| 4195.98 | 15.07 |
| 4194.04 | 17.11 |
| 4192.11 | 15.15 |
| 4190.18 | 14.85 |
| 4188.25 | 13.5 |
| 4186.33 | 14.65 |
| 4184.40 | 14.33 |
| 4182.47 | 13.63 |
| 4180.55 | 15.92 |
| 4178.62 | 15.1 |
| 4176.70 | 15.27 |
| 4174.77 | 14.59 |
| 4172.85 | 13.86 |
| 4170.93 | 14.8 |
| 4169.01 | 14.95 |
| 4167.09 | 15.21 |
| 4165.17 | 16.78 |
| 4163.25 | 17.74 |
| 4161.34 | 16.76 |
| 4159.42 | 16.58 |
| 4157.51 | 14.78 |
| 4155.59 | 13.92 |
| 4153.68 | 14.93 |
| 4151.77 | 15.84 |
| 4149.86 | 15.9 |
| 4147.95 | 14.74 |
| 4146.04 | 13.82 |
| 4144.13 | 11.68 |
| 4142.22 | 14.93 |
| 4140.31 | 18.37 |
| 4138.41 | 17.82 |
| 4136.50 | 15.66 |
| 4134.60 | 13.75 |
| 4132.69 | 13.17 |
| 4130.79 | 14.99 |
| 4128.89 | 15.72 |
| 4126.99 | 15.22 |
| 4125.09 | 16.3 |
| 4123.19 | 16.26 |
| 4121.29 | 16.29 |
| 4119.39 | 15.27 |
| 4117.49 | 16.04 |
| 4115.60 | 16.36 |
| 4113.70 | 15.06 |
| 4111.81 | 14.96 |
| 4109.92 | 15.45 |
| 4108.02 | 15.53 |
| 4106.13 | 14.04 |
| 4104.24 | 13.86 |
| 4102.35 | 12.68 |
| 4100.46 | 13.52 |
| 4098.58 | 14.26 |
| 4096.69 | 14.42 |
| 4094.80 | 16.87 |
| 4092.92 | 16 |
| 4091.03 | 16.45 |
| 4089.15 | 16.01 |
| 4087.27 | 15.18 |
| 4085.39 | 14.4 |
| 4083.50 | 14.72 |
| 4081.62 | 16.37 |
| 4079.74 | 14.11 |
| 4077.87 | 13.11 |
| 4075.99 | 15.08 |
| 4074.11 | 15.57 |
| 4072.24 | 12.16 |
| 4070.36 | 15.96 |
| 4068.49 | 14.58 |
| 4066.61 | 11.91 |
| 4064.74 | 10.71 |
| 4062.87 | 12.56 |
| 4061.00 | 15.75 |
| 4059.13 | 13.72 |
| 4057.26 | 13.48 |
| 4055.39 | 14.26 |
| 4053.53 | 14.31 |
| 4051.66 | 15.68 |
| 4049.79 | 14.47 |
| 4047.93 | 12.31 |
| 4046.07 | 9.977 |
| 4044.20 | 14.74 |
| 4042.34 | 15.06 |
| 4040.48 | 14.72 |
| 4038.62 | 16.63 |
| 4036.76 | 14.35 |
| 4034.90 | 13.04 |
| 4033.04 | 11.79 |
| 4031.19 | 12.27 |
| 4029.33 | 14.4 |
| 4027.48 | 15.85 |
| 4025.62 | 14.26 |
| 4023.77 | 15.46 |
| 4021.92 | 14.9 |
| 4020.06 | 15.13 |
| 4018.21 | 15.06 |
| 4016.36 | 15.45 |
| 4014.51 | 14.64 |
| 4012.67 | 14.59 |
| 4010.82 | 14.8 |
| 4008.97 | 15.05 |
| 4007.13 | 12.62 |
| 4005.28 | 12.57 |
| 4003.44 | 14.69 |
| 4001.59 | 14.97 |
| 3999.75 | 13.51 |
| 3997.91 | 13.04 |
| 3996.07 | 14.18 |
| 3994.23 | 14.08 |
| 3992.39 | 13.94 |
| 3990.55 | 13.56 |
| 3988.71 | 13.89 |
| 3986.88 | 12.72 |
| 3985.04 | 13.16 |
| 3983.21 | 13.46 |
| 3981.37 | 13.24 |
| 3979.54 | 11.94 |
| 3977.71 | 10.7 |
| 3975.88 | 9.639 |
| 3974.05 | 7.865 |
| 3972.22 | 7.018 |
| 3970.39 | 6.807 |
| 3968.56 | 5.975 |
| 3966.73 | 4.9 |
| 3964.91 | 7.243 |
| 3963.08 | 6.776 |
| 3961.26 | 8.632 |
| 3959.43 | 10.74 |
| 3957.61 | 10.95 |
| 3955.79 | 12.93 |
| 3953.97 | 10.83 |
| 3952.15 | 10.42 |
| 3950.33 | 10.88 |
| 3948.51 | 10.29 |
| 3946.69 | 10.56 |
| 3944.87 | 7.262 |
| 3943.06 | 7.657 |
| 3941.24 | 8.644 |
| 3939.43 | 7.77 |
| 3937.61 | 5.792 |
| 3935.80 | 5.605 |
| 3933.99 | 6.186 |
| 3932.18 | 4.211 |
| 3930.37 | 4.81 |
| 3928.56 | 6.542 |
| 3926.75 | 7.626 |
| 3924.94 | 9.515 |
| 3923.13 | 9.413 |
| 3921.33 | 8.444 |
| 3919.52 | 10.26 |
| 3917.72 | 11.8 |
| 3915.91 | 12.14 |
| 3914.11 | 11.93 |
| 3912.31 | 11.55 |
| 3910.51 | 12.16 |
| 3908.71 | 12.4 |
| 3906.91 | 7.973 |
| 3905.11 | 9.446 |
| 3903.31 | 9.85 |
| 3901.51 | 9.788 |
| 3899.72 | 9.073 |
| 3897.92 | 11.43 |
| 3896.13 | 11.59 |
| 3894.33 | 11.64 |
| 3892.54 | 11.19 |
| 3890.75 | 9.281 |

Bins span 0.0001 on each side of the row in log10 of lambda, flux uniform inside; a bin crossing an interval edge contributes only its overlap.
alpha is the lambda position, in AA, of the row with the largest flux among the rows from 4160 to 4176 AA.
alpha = 4163.25 AA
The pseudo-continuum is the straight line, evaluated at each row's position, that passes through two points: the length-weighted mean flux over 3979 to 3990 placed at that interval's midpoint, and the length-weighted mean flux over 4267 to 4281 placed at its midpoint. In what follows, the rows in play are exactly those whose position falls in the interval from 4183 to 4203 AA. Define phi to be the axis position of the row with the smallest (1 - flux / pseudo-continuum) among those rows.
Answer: 4194.04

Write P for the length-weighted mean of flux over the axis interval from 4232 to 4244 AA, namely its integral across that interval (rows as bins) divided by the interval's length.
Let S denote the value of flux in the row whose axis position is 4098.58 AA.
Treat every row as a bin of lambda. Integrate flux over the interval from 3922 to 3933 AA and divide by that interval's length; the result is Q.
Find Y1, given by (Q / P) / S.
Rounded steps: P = 14.5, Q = 7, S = 14.26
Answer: 0.034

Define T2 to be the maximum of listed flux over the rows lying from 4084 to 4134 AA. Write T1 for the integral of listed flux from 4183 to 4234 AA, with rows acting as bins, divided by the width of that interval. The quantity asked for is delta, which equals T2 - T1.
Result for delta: 2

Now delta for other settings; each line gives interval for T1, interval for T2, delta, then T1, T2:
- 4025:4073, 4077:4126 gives 3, 13.8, 16.87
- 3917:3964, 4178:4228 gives 8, 8.6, 17.11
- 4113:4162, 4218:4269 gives 1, 15.4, 16.63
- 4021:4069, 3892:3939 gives -1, 13.9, 12.4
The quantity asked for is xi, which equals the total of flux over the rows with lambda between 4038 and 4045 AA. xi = 61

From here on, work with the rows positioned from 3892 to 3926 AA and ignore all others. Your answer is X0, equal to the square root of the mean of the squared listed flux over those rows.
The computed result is 10.7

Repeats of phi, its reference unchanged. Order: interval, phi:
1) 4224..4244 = 4232.85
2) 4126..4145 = 4140.31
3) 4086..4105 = 4094.80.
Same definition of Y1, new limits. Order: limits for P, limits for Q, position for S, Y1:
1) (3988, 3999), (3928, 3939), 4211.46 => 0.025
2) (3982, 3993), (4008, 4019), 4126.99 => 0.073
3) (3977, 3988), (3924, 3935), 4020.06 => 0.034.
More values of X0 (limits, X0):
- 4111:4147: 15.4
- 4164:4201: 14.9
